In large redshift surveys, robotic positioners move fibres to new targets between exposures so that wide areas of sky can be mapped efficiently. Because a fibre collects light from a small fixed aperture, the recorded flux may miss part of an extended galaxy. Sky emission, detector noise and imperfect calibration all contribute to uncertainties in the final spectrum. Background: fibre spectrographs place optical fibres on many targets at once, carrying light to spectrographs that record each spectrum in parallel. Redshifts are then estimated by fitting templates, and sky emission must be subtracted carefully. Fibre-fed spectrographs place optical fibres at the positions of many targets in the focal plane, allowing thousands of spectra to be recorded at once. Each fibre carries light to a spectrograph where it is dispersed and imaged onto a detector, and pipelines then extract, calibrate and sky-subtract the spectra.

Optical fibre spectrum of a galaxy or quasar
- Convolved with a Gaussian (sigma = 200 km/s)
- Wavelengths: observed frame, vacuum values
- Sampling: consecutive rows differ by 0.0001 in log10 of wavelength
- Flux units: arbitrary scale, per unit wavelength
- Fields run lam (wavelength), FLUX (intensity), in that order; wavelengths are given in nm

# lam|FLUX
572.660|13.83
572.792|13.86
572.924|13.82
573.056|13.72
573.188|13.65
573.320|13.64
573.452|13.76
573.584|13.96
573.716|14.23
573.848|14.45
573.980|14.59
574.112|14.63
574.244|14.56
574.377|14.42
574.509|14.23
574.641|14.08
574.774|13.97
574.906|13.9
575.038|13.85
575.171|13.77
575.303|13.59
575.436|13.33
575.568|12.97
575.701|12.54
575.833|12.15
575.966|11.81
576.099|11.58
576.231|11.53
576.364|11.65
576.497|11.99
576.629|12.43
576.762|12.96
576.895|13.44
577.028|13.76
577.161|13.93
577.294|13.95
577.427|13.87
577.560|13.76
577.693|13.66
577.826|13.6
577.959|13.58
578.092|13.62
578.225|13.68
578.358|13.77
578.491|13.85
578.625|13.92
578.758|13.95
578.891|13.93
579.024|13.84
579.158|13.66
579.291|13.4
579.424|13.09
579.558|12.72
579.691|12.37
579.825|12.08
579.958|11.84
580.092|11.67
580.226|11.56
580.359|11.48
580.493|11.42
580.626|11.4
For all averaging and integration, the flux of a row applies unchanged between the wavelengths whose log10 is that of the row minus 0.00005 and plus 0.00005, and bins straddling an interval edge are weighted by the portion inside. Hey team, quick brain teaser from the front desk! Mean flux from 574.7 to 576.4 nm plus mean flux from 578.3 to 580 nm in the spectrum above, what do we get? 26.1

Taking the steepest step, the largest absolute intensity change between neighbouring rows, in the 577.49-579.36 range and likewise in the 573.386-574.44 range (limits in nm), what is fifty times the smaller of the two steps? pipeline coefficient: 13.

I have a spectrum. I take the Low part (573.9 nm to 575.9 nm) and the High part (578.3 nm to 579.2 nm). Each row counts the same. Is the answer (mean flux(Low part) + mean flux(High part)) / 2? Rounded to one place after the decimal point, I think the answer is 13.8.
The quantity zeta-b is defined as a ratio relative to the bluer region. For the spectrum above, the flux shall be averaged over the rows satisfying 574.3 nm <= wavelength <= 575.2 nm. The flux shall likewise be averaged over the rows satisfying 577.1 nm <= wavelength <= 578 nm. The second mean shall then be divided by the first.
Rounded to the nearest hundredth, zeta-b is 0.98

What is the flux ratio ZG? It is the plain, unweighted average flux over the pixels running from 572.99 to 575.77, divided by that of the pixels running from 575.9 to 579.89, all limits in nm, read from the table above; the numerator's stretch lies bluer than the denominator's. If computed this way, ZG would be 1.05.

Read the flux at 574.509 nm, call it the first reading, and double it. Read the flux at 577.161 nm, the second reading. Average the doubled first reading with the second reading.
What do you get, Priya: 21.2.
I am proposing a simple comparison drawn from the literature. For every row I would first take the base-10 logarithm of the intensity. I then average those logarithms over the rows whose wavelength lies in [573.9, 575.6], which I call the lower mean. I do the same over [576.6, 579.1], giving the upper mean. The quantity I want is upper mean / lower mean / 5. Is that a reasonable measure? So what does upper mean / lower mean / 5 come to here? 0.198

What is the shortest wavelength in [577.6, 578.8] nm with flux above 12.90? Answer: 577.693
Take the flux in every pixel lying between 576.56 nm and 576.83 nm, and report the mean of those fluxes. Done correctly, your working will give 12.7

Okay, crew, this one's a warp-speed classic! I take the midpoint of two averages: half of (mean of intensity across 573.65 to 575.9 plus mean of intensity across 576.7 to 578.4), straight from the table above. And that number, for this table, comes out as 13.7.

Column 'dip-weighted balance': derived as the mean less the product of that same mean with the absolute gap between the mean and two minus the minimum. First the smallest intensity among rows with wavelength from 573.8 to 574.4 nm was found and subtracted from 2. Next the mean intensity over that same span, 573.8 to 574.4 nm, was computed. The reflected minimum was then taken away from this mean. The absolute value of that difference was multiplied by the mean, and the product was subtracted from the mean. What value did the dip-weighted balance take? -377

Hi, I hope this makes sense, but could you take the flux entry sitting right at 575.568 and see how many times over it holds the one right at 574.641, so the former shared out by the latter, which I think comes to 0.92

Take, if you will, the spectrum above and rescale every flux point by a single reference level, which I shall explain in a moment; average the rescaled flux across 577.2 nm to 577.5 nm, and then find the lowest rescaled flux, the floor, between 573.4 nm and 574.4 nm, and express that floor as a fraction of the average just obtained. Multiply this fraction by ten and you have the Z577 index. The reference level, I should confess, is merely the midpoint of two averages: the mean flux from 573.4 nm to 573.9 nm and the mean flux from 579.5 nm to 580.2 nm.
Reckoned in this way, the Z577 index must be 9.9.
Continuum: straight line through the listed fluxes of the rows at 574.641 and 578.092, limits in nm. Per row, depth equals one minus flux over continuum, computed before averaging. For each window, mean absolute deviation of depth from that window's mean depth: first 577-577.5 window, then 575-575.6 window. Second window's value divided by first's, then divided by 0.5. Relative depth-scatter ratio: 7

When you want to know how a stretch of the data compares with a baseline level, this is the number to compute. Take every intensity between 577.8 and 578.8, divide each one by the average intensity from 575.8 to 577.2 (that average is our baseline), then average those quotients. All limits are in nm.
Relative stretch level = 1.10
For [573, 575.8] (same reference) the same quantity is 1.11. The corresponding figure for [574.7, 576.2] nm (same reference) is 1.05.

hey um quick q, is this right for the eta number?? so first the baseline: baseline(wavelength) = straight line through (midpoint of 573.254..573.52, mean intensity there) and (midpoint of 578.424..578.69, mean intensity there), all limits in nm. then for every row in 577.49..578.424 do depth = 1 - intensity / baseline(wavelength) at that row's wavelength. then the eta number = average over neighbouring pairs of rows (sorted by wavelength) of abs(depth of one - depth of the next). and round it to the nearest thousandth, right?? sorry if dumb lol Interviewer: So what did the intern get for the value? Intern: 0.004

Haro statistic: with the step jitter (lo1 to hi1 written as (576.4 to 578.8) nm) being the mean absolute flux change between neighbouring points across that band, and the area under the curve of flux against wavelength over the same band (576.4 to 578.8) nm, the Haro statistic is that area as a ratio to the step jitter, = 204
